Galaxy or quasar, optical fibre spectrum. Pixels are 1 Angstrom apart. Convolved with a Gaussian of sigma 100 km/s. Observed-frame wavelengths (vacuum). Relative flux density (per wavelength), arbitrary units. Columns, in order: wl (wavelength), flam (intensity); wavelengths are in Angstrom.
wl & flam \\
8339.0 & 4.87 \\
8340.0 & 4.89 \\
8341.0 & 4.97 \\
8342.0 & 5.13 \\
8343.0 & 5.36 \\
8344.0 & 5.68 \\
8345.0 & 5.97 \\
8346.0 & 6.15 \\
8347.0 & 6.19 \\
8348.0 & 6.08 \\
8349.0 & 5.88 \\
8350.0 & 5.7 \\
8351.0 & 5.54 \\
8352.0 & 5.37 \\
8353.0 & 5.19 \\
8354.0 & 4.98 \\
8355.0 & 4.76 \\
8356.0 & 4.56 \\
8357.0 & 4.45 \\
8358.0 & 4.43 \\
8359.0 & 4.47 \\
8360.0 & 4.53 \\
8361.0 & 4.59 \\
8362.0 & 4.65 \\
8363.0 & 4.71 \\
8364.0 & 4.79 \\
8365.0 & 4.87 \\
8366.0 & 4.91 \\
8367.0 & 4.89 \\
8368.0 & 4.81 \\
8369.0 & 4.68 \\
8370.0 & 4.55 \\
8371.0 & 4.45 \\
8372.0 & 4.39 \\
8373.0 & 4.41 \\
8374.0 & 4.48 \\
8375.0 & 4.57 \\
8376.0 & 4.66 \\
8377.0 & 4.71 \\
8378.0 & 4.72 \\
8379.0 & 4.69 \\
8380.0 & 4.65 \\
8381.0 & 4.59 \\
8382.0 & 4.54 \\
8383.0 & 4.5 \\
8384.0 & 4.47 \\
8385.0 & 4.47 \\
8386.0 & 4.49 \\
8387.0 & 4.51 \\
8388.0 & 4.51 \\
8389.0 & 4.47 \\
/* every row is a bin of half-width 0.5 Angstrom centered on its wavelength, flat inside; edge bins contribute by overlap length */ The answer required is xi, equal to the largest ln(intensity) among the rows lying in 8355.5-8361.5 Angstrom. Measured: 1.52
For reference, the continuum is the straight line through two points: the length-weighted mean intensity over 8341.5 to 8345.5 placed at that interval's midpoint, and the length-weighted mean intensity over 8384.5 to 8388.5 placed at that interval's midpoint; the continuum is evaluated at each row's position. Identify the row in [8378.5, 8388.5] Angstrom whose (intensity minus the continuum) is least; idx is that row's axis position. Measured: 8384.0 Angstrom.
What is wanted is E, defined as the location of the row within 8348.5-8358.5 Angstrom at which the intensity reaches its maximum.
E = 8349.0 Angstrom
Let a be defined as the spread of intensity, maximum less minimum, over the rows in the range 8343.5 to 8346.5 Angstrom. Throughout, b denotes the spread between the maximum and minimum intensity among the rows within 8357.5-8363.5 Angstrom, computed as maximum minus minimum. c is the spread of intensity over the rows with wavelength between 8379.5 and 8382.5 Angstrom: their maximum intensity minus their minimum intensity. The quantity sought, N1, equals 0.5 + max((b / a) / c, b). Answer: 6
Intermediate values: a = 0.470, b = 0.3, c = 0.11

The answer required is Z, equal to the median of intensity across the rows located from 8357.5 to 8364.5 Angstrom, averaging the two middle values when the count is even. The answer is 4.59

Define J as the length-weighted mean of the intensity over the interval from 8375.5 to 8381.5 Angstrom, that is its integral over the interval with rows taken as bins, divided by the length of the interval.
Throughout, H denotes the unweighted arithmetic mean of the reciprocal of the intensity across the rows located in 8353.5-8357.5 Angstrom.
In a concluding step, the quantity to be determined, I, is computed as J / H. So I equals 21.9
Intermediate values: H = 0.214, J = 4.67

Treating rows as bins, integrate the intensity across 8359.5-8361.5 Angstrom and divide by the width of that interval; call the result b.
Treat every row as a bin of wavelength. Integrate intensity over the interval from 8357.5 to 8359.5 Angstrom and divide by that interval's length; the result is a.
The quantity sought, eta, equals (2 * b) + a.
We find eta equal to 13.6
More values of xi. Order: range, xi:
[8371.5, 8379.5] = 1.55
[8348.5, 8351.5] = 1.77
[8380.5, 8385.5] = 1.52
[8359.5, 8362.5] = 1.54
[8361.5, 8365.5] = 1.58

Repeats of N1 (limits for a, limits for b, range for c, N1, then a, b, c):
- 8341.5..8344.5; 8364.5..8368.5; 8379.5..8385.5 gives 2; 0.550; 0.1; 0.18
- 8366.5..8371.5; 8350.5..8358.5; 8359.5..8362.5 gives 22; 0.440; 1.1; 0.12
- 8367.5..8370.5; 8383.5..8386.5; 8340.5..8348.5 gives 1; 0.260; 0.0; 1.22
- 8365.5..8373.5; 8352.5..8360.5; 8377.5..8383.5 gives 7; 0.520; 0.8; 0.22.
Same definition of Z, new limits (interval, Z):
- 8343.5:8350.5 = 5.97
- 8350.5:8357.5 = 4.98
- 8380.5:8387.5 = 4.50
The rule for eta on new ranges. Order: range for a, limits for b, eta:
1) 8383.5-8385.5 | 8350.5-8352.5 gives 15.4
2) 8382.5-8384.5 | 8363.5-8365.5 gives 14.1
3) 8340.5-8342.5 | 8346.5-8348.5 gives 17.3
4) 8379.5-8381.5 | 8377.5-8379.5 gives 14.0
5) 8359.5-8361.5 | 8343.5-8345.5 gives 16.2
